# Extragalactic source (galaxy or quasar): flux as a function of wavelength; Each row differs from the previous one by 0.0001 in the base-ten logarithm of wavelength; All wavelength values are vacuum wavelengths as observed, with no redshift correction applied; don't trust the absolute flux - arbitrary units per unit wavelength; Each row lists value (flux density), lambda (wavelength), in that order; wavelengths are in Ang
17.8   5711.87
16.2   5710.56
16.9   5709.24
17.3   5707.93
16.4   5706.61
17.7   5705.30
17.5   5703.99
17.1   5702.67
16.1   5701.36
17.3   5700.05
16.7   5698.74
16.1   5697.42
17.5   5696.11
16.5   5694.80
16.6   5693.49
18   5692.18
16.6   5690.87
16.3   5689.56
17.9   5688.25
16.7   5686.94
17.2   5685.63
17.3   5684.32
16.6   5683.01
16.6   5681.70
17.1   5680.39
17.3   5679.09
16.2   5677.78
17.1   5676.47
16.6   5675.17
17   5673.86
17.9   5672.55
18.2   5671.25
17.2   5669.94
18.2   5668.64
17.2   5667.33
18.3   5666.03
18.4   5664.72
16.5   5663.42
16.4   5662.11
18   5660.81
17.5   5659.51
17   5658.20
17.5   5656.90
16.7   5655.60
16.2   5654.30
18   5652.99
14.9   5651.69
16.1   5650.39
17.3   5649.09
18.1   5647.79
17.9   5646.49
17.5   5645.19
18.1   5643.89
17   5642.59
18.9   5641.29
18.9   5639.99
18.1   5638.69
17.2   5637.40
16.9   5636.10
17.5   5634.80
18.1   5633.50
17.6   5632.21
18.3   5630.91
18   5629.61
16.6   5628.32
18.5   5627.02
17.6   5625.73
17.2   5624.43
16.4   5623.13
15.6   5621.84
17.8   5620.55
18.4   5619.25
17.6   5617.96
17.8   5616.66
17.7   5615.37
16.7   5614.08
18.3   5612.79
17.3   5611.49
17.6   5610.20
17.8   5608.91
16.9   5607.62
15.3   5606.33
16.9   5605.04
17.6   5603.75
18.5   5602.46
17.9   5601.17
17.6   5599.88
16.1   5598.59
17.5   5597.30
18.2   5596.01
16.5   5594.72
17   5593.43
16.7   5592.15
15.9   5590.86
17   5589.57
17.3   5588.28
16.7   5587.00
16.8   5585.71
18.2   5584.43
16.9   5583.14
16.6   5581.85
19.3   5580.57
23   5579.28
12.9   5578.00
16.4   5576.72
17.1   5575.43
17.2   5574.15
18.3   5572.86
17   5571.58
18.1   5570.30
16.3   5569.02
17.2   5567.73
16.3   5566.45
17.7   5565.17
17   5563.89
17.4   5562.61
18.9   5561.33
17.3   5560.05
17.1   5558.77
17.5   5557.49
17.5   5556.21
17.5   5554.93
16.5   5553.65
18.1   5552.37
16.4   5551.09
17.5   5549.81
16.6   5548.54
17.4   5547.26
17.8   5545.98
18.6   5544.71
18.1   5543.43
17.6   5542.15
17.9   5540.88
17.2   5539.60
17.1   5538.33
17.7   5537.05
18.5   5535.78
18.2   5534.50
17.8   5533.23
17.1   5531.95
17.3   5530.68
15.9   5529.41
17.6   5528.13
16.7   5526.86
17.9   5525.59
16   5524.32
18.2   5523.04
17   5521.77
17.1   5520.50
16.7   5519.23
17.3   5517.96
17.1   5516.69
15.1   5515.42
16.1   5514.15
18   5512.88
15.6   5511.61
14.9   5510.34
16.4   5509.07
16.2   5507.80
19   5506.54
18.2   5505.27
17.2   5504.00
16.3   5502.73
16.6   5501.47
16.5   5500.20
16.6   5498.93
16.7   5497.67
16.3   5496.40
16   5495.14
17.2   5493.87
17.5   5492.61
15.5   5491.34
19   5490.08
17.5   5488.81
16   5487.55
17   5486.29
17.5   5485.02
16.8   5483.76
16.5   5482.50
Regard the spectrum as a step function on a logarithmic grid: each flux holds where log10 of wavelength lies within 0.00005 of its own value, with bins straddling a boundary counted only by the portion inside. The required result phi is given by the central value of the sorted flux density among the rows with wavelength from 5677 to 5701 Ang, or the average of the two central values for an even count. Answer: 16.70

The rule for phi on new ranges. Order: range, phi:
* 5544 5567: 17.45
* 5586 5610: 17.00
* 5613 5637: 17.60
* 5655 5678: 17.20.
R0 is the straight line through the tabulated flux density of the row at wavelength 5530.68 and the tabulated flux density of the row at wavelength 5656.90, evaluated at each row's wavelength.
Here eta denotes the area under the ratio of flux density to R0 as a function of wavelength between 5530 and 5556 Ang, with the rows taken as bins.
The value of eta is 26 Ang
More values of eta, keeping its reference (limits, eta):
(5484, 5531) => 46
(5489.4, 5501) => 11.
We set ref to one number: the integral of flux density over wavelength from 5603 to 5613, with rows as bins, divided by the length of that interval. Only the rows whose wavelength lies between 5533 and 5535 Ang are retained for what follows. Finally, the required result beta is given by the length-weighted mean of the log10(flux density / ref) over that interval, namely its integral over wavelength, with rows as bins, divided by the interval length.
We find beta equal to 0.021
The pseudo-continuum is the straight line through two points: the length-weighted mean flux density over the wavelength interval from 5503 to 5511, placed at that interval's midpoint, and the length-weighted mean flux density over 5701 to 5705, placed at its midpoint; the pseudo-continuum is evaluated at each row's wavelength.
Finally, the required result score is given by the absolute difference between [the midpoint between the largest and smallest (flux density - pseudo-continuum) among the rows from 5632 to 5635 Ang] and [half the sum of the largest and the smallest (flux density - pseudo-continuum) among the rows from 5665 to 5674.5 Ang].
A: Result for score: 0.17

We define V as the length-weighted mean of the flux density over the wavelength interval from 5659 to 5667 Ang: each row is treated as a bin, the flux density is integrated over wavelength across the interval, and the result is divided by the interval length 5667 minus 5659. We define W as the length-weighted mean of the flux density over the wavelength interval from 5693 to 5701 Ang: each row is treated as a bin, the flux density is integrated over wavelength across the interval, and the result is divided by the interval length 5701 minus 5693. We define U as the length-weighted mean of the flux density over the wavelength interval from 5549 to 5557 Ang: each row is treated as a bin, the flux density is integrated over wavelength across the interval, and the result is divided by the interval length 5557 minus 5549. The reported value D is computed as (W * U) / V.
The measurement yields 16.5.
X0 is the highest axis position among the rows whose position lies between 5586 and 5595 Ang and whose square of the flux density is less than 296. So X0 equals 5594.72 Ang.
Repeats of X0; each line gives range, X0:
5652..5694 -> 5693.49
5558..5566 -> 5563.89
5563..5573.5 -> 5571.58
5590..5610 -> 5607.62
